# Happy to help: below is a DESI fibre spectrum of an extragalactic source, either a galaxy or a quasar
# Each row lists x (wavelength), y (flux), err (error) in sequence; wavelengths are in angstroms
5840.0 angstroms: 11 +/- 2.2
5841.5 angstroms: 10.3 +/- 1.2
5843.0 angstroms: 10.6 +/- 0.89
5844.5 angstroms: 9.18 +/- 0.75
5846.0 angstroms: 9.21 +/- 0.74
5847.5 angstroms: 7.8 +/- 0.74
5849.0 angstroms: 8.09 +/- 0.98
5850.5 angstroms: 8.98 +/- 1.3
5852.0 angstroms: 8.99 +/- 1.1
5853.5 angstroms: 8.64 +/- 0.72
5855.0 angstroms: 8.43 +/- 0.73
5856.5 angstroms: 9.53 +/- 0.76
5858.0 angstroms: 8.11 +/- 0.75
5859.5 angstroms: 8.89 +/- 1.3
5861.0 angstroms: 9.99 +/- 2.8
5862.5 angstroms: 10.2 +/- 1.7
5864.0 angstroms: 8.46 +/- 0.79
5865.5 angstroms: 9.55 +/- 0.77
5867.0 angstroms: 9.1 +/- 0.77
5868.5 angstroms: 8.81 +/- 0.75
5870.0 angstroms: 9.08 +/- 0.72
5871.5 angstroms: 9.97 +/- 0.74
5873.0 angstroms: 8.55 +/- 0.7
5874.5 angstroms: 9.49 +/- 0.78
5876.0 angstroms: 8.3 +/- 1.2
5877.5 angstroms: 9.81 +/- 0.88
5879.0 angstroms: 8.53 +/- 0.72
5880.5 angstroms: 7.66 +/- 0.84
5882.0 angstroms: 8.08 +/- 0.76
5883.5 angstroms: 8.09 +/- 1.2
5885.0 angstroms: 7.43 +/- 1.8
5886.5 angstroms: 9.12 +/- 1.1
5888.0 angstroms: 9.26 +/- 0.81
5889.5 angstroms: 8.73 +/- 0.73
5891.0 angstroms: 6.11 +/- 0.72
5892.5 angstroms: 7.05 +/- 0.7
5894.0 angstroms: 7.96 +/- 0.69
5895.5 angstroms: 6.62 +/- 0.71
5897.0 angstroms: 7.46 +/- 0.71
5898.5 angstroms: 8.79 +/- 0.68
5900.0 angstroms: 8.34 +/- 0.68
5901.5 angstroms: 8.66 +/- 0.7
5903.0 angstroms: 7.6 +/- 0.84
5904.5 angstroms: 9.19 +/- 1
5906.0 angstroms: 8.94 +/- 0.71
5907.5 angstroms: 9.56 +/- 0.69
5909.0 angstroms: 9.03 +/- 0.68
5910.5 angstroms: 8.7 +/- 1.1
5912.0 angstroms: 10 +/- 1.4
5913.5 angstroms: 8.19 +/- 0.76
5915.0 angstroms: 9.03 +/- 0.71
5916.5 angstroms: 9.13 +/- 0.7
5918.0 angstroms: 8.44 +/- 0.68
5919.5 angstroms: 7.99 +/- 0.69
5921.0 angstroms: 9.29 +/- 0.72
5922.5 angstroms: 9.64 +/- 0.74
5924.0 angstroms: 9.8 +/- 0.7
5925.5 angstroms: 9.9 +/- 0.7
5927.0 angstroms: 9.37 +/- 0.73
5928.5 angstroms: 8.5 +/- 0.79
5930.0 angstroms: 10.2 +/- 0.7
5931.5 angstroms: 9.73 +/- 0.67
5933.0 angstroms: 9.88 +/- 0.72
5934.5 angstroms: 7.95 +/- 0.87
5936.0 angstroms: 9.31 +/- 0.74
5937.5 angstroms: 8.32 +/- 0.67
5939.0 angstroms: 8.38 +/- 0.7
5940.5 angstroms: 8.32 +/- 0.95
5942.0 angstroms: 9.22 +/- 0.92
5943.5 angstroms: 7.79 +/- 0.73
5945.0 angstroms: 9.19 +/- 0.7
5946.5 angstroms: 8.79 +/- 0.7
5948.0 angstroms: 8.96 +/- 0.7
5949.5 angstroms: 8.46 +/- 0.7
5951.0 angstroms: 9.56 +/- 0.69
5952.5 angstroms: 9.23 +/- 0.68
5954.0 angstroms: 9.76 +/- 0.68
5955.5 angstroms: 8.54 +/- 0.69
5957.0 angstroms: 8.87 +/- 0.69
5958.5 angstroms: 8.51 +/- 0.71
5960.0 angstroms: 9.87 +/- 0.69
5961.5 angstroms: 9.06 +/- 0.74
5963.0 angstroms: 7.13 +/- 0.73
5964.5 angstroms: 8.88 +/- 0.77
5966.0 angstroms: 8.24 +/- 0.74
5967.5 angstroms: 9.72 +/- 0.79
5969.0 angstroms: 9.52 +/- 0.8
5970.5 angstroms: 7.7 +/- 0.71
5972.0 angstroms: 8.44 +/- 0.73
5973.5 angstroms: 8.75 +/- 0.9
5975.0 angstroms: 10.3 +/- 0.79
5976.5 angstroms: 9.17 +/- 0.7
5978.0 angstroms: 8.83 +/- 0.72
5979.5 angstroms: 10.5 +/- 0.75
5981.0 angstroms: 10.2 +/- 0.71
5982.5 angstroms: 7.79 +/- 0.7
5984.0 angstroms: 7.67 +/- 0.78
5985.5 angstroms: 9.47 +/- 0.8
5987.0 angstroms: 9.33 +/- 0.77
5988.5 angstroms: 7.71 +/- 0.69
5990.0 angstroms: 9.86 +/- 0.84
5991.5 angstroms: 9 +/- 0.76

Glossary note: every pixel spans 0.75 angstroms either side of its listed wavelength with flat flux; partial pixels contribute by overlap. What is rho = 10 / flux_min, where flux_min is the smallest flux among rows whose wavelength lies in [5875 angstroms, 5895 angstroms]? 1.64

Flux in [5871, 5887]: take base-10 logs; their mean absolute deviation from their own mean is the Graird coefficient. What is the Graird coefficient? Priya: 0.034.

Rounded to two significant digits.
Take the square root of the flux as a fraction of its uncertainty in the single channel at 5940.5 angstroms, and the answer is 3.0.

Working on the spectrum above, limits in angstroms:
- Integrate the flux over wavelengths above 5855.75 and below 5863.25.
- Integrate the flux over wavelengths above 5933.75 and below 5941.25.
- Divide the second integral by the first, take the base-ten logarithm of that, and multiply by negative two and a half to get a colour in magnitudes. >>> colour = 0.11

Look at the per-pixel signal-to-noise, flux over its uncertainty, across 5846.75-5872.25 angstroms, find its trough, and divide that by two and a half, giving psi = 1.4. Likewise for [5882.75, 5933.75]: 1.7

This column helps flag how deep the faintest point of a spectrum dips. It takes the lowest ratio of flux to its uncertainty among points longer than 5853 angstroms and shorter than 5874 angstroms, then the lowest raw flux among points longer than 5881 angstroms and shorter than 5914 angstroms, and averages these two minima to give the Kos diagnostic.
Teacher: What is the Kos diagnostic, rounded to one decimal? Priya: 4.8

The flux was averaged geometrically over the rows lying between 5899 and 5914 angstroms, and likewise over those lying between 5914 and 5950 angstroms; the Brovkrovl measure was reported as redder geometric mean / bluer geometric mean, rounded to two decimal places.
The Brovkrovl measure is 1.02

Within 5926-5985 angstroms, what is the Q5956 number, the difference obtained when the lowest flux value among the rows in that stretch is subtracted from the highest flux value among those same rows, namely 3.4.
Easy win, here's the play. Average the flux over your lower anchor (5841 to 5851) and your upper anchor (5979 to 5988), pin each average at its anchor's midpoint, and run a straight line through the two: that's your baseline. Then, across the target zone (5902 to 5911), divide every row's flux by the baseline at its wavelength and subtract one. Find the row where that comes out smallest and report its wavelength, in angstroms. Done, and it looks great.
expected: 5903.0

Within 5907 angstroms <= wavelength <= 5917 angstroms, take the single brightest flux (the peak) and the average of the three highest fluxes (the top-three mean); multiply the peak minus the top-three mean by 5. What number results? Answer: 2.2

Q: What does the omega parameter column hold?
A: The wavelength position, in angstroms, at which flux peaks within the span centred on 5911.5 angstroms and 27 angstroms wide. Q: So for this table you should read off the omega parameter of 5912.0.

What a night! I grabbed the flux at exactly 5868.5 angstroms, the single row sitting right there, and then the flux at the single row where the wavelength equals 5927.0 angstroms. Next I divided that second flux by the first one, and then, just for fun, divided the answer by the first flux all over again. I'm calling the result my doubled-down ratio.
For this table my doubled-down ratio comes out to 0.121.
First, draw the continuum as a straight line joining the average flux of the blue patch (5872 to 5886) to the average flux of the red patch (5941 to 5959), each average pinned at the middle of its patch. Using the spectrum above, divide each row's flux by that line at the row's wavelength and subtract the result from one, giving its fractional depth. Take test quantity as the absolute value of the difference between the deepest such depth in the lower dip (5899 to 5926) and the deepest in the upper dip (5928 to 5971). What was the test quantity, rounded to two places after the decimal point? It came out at 0.09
